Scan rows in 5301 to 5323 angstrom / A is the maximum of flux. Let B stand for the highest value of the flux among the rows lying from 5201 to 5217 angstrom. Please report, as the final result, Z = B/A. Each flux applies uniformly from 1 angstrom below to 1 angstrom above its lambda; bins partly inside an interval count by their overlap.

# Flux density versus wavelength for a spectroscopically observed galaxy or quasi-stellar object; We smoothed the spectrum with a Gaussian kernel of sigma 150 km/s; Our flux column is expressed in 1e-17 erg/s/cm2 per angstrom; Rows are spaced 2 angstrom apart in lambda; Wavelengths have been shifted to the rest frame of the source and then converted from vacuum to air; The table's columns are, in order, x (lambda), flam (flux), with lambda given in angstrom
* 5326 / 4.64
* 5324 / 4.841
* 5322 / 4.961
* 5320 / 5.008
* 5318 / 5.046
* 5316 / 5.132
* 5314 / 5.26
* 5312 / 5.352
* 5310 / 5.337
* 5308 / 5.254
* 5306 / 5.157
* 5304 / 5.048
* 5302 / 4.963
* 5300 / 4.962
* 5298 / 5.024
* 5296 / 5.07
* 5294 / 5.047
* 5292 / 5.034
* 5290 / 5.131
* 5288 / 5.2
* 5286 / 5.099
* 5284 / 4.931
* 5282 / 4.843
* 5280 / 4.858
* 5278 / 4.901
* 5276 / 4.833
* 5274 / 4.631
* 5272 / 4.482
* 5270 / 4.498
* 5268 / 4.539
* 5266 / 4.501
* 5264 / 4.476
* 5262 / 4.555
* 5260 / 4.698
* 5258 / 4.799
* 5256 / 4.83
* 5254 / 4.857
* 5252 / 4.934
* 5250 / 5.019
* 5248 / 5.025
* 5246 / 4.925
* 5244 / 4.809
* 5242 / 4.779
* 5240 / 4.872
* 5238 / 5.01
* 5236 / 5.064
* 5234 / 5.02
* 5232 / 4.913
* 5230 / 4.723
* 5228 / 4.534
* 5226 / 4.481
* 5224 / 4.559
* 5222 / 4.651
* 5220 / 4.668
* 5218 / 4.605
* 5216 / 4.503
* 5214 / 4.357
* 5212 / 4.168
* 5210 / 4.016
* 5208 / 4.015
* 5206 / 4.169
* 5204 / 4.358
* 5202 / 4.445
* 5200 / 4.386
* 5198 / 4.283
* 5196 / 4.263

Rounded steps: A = 5.352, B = 4.503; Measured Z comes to 0.84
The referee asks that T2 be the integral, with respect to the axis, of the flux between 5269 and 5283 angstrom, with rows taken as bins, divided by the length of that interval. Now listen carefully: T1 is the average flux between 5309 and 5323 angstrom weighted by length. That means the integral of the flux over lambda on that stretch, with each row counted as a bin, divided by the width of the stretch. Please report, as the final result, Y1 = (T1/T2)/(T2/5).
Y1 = 1.2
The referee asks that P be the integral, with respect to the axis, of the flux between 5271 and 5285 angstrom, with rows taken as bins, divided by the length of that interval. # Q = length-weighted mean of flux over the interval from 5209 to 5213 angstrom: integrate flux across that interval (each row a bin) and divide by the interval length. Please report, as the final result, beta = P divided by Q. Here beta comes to 1.17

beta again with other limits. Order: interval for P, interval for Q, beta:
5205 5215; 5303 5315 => 0.79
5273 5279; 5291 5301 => 0.95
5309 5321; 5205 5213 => 1.27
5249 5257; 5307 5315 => 0.93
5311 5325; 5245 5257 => 1.03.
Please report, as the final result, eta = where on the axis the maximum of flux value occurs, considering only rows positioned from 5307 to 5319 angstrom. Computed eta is 5312 angstrom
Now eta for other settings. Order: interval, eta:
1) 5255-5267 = 5256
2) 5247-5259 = 5248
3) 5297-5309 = 5308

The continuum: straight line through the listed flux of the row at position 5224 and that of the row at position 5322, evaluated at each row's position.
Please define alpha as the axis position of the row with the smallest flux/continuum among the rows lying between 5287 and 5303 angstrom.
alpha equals 5302 angstrom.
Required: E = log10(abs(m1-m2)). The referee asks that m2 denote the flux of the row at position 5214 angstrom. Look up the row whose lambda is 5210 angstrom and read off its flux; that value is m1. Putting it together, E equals -0.47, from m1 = 4.016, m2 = 4.357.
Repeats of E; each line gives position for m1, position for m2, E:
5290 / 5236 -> -1.17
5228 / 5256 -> -0.53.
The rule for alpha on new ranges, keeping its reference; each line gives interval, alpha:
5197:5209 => 5208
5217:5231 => 5226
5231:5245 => 5242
